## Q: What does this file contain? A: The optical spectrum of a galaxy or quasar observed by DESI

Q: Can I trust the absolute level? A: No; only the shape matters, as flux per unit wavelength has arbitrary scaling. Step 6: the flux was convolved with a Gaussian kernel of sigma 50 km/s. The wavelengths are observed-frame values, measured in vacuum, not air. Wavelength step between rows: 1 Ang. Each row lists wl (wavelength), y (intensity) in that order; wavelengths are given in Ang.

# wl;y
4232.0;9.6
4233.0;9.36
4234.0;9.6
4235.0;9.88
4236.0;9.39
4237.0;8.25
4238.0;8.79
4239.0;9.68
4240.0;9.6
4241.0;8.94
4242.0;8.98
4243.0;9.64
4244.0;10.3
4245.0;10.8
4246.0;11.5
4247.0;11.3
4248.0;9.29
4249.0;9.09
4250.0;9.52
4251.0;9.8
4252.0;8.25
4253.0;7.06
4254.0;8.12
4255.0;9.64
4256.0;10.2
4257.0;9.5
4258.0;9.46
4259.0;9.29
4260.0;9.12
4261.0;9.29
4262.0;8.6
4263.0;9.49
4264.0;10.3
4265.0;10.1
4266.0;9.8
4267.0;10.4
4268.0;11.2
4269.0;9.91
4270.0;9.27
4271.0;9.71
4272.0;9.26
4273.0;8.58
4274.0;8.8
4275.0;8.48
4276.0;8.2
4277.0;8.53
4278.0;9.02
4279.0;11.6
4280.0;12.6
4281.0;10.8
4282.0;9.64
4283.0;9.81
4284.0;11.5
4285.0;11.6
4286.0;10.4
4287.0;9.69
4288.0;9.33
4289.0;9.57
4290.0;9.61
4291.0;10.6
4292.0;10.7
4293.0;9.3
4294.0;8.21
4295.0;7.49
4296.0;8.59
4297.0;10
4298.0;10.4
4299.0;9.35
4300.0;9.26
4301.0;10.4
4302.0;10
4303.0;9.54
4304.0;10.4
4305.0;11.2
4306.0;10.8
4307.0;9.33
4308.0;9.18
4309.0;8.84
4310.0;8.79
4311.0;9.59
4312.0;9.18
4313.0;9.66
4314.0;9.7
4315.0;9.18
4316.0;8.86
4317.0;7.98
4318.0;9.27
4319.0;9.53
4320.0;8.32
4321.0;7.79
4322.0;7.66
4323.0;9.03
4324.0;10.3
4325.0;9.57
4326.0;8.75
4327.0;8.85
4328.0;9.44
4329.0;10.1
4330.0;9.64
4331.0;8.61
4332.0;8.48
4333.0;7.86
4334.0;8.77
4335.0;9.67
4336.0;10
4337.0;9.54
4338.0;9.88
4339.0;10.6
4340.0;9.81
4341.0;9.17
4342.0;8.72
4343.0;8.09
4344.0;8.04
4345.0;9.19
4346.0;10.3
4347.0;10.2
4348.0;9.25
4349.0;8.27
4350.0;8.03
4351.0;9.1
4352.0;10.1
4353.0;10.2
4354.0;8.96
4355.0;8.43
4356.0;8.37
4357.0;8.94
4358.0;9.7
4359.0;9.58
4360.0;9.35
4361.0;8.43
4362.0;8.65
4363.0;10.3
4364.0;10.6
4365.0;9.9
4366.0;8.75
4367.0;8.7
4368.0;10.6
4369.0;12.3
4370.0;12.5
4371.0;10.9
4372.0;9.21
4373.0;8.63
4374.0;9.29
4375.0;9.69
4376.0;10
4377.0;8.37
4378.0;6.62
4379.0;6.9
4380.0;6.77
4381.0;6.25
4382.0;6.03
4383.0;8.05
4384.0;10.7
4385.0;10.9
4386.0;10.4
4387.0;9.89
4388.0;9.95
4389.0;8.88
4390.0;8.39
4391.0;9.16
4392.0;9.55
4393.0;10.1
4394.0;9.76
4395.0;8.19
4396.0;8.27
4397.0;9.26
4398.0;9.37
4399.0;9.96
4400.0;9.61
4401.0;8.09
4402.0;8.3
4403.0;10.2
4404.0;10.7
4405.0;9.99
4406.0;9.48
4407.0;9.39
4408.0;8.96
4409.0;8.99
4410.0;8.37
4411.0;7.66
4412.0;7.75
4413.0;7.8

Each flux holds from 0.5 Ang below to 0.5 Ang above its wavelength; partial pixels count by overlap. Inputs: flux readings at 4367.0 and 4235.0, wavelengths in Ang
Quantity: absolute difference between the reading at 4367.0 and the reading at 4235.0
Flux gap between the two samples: 1.2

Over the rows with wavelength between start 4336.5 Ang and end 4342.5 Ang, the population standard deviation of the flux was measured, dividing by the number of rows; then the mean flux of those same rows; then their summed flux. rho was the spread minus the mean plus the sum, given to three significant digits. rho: 48.7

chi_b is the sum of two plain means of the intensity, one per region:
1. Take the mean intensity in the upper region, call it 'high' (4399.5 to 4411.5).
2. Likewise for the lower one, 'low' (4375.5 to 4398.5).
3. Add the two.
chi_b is 17.9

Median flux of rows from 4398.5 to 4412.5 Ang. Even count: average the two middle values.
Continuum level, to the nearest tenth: 9.2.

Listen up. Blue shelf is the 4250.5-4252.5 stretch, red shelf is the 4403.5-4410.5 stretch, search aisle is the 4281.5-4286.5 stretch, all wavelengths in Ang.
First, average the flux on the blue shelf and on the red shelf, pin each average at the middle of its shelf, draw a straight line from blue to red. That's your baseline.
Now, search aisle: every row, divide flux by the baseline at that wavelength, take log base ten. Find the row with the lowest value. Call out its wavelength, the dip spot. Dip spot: 4282.0 Ang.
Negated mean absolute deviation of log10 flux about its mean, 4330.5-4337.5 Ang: -0.031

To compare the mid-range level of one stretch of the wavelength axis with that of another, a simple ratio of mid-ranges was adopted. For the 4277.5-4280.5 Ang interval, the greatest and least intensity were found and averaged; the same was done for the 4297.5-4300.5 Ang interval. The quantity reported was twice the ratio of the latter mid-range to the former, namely 1.82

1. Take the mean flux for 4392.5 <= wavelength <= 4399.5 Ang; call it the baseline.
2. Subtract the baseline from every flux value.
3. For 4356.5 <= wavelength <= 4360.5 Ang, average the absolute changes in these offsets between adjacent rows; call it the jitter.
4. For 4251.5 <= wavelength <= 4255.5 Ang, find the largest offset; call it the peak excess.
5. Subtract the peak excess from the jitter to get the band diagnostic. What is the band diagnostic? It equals 0.0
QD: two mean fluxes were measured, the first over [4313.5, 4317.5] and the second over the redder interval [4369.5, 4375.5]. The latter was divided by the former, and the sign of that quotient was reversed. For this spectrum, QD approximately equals -1.12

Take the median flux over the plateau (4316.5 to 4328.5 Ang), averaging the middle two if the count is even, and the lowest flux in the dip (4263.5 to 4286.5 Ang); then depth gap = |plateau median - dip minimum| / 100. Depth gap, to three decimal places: 0.007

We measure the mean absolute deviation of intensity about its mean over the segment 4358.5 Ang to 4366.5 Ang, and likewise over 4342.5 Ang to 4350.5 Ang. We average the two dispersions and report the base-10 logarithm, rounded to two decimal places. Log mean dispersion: -0.14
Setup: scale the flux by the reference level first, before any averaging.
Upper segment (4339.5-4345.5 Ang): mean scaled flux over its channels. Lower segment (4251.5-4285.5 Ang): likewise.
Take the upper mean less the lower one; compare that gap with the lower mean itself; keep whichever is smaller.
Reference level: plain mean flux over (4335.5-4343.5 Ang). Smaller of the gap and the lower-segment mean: -0.08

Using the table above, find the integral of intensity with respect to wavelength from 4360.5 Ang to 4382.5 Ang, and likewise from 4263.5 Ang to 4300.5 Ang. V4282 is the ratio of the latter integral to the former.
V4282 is 1.8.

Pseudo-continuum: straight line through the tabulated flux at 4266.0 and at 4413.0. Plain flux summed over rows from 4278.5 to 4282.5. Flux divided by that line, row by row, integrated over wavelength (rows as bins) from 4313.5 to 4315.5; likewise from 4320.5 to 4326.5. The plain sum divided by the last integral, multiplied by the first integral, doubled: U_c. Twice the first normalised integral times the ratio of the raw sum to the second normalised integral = 31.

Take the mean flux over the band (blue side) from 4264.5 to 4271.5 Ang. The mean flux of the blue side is 10.1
